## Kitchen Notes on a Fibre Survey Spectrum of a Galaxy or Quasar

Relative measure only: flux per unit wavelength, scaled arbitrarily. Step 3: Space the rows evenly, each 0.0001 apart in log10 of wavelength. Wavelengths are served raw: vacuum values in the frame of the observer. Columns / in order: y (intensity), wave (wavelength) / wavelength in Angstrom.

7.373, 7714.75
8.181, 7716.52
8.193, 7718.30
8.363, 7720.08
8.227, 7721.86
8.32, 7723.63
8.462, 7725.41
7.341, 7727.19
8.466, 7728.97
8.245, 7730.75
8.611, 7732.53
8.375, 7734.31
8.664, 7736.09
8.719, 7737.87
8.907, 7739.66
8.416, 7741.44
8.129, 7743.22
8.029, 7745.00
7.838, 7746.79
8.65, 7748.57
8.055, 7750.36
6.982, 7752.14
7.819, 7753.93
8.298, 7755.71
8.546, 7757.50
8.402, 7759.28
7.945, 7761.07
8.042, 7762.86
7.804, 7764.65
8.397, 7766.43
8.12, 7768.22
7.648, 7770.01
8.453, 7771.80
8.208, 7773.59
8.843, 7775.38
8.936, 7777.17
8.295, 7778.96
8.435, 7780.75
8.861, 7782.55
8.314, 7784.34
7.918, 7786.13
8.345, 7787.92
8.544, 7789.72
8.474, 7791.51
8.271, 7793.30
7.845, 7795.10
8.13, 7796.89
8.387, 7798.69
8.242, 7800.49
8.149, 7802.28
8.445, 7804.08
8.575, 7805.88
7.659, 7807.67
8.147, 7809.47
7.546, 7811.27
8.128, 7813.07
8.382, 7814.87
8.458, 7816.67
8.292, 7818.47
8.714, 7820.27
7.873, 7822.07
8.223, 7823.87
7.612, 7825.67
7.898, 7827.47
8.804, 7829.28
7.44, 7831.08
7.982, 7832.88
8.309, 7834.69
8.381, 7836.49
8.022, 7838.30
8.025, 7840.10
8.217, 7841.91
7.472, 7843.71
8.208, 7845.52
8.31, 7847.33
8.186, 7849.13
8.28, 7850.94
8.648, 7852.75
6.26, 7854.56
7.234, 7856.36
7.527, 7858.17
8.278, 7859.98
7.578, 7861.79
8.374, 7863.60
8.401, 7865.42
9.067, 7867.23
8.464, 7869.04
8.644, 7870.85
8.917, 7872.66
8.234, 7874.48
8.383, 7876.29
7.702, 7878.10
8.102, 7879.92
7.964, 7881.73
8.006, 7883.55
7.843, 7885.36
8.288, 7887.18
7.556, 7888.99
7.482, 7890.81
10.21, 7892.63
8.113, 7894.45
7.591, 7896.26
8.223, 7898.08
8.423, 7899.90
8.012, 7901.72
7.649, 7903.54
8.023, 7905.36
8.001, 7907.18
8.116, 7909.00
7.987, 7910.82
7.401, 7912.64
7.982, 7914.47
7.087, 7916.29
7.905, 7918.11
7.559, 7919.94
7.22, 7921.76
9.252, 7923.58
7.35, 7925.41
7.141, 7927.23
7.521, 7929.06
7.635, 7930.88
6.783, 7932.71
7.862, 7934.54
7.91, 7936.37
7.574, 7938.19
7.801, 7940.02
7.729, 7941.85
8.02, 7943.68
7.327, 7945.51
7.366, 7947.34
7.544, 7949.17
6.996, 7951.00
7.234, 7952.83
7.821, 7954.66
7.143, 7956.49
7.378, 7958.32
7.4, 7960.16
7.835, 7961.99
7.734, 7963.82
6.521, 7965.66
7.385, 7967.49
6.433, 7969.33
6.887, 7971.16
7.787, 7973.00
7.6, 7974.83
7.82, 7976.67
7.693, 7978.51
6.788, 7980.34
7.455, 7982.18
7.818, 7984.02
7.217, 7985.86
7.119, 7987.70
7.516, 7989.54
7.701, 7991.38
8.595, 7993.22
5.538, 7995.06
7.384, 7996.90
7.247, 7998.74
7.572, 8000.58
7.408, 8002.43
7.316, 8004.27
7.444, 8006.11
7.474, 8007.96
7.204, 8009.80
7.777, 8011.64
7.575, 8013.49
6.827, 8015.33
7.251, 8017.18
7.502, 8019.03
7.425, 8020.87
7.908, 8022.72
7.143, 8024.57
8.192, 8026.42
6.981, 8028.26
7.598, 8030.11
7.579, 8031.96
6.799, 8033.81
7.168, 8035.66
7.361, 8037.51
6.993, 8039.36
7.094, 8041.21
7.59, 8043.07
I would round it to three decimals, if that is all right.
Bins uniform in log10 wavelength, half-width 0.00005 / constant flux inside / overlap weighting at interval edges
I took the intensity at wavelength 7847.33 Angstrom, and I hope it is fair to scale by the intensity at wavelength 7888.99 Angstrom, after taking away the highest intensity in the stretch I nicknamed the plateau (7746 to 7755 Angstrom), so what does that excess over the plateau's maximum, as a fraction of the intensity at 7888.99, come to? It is -0.045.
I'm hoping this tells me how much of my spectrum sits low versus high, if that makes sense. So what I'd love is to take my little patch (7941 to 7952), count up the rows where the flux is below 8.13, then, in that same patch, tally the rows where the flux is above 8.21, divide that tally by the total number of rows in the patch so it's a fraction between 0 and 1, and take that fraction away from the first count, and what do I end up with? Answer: 6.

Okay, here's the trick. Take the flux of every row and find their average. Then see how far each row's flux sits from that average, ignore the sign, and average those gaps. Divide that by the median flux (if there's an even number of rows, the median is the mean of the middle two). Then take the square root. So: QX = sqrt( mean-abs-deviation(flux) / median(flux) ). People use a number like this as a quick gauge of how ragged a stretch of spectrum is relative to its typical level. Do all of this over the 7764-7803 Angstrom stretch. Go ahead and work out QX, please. 0.17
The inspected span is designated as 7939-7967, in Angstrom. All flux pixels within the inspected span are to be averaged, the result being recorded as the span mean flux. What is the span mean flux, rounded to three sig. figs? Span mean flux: 7.46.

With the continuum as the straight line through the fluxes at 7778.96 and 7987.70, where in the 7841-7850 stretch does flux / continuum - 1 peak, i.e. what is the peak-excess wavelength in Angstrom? 7847.33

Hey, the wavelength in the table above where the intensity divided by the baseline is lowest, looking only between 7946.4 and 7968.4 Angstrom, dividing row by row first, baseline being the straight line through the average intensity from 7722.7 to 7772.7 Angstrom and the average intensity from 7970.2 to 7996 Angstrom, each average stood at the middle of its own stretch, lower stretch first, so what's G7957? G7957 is 7965.66 Angstrom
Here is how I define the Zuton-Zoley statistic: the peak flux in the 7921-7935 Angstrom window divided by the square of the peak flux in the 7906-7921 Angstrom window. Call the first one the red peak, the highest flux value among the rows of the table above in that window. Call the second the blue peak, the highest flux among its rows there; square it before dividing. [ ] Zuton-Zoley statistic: 0.140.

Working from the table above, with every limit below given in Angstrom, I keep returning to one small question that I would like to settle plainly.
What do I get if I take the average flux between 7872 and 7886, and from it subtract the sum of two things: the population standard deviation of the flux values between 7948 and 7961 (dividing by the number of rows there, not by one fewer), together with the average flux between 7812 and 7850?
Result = -0.25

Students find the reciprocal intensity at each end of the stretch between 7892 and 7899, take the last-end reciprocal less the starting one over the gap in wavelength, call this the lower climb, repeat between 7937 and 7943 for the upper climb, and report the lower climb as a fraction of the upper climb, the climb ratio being -6.0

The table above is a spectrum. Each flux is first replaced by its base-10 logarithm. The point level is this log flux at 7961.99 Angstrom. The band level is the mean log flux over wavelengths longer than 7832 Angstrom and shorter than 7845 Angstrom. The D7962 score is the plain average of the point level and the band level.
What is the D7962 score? 0.900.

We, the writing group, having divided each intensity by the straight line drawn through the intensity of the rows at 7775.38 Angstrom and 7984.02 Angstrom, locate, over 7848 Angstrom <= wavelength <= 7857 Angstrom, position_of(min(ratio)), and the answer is 7854.56 Angstrom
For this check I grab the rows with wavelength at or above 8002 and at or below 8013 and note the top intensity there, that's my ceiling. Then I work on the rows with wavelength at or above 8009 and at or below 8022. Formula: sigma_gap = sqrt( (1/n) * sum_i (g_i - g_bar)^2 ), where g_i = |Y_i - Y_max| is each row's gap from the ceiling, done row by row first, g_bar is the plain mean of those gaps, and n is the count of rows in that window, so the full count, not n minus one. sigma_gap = 0.28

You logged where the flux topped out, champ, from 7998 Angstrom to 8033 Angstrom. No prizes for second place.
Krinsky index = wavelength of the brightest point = 8026.42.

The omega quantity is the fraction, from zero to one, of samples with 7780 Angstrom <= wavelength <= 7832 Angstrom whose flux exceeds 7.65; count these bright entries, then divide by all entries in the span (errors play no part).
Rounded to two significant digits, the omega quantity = 0.90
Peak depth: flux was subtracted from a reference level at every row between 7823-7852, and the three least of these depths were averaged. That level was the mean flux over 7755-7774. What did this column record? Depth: -0.33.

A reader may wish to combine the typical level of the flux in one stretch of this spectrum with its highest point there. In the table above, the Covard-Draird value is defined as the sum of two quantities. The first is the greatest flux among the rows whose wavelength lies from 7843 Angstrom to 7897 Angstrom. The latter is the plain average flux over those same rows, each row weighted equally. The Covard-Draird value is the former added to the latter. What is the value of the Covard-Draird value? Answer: 18.3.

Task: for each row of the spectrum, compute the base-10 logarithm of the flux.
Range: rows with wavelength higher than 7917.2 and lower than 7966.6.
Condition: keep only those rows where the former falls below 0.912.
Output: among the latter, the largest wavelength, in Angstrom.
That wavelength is 7965.66 Angstrom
